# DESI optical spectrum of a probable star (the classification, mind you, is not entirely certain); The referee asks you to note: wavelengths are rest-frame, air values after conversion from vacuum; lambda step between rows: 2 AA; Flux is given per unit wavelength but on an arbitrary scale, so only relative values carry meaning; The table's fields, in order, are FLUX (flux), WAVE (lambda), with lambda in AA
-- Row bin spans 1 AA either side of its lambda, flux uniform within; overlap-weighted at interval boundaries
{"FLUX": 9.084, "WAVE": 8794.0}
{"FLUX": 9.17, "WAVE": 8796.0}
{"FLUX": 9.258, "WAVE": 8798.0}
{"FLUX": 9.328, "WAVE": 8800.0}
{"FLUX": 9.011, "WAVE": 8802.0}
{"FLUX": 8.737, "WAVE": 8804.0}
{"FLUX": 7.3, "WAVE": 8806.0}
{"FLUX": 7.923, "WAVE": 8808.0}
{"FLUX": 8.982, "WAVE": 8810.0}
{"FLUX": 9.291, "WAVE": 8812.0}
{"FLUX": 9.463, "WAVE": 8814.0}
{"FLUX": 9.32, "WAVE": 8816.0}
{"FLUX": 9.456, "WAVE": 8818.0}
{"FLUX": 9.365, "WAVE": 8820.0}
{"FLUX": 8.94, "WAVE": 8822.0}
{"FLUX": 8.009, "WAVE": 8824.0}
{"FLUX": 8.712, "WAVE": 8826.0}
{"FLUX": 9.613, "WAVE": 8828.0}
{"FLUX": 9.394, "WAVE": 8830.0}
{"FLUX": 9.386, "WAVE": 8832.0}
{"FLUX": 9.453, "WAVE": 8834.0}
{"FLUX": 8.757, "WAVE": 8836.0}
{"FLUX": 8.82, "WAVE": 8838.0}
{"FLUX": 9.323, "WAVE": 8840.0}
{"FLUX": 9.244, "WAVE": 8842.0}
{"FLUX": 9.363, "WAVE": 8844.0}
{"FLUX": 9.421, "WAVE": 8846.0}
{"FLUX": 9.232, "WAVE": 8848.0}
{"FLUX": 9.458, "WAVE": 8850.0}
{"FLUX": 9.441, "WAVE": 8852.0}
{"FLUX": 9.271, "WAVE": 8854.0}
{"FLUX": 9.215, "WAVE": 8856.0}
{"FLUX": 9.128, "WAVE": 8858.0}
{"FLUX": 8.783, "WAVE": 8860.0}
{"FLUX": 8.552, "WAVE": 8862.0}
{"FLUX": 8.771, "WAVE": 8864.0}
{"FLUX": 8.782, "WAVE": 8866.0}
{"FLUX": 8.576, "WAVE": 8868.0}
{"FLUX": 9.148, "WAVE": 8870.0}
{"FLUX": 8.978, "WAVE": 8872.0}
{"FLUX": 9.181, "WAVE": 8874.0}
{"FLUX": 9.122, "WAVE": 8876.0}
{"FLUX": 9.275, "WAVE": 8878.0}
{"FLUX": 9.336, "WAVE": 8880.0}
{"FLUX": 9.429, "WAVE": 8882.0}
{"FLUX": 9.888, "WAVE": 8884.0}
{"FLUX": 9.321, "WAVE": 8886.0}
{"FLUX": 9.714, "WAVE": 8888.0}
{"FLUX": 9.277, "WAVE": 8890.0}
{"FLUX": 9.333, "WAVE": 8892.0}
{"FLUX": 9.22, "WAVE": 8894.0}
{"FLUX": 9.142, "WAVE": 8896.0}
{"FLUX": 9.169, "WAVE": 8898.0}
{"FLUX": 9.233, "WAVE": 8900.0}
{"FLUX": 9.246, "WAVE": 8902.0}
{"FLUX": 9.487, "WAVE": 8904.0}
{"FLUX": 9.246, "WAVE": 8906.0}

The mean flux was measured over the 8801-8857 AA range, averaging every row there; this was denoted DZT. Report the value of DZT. 9.07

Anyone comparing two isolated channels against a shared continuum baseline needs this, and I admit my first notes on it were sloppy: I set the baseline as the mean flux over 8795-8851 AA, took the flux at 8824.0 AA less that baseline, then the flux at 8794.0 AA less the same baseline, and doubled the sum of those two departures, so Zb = -2.1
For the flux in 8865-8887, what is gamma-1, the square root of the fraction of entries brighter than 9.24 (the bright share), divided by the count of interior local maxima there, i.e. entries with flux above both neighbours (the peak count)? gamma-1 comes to 0.225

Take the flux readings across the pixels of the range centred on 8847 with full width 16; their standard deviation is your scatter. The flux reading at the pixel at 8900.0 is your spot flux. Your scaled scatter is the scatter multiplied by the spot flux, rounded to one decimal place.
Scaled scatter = 0.8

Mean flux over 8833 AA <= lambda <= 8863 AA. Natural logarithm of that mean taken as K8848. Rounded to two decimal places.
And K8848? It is 2.22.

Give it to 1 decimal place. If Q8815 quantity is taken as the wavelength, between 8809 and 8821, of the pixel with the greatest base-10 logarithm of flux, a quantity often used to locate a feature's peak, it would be 8814.0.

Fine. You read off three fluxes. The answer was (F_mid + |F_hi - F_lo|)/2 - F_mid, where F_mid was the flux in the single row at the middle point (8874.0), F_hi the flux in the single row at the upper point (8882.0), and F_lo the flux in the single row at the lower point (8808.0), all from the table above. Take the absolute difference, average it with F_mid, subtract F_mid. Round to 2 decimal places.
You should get -3.84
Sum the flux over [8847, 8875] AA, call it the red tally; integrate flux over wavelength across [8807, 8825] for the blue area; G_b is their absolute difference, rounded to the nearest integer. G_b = 35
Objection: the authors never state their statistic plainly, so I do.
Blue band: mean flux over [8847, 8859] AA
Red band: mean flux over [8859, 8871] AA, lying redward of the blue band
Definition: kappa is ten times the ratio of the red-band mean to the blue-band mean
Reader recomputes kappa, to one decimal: 9.4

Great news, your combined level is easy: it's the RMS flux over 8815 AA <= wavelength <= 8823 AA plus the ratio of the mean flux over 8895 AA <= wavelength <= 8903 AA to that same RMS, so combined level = 10.26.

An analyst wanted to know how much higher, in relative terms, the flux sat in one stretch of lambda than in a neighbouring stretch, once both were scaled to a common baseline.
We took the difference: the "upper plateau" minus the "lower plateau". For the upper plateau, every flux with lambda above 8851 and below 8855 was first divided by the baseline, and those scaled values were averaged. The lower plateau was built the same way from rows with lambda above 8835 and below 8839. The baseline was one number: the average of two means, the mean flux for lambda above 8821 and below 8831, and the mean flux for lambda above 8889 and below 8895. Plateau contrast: 0.062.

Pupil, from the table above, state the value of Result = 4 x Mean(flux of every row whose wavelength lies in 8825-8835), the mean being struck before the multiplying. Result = 37.2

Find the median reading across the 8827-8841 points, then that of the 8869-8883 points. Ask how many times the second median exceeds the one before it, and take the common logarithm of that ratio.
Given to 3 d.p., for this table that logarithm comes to -0.010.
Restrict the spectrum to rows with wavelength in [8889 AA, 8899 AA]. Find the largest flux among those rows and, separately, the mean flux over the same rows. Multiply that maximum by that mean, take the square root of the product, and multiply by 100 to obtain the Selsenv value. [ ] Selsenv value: 928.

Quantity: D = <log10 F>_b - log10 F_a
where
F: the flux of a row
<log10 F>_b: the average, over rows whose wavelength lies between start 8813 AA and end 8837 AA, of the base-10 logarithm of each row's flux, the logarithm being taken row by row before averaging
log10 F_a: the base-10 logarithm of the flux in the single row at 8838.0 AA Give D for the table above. 0.016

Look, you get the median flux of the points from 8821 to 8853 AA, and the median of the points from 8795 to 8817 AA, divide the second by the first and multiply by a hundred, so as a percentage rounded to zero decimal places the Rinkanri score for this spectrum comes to 98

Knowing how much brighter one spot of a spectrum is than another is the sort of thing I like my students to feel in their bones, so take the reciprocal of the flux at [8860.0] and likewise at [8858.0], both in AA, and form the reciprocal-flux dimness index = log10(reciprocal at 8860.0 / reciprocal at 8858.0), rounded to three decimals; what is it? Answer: 0.017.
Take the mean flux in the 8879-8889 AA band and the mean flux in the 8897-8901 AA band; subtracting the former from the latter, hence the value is -0.34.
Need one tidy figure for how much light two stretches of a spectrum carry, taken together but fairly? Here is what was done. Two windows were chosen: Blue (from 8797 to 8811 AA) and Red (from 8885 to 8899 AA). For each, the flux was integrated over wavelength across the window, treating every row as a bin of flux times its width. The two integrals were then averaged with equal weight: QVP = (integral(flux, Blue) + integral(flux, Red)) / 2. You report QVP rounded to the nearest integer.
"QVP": 126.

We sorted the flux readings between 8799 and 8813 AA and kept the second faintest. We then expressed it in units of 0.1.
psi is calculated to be 79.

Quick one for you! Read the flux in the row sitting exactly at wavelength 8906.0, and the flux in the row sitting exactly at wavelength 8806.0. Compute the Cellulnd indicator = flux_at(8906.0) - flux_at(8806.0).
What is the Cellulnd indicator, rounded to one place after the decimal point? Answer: 1.9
